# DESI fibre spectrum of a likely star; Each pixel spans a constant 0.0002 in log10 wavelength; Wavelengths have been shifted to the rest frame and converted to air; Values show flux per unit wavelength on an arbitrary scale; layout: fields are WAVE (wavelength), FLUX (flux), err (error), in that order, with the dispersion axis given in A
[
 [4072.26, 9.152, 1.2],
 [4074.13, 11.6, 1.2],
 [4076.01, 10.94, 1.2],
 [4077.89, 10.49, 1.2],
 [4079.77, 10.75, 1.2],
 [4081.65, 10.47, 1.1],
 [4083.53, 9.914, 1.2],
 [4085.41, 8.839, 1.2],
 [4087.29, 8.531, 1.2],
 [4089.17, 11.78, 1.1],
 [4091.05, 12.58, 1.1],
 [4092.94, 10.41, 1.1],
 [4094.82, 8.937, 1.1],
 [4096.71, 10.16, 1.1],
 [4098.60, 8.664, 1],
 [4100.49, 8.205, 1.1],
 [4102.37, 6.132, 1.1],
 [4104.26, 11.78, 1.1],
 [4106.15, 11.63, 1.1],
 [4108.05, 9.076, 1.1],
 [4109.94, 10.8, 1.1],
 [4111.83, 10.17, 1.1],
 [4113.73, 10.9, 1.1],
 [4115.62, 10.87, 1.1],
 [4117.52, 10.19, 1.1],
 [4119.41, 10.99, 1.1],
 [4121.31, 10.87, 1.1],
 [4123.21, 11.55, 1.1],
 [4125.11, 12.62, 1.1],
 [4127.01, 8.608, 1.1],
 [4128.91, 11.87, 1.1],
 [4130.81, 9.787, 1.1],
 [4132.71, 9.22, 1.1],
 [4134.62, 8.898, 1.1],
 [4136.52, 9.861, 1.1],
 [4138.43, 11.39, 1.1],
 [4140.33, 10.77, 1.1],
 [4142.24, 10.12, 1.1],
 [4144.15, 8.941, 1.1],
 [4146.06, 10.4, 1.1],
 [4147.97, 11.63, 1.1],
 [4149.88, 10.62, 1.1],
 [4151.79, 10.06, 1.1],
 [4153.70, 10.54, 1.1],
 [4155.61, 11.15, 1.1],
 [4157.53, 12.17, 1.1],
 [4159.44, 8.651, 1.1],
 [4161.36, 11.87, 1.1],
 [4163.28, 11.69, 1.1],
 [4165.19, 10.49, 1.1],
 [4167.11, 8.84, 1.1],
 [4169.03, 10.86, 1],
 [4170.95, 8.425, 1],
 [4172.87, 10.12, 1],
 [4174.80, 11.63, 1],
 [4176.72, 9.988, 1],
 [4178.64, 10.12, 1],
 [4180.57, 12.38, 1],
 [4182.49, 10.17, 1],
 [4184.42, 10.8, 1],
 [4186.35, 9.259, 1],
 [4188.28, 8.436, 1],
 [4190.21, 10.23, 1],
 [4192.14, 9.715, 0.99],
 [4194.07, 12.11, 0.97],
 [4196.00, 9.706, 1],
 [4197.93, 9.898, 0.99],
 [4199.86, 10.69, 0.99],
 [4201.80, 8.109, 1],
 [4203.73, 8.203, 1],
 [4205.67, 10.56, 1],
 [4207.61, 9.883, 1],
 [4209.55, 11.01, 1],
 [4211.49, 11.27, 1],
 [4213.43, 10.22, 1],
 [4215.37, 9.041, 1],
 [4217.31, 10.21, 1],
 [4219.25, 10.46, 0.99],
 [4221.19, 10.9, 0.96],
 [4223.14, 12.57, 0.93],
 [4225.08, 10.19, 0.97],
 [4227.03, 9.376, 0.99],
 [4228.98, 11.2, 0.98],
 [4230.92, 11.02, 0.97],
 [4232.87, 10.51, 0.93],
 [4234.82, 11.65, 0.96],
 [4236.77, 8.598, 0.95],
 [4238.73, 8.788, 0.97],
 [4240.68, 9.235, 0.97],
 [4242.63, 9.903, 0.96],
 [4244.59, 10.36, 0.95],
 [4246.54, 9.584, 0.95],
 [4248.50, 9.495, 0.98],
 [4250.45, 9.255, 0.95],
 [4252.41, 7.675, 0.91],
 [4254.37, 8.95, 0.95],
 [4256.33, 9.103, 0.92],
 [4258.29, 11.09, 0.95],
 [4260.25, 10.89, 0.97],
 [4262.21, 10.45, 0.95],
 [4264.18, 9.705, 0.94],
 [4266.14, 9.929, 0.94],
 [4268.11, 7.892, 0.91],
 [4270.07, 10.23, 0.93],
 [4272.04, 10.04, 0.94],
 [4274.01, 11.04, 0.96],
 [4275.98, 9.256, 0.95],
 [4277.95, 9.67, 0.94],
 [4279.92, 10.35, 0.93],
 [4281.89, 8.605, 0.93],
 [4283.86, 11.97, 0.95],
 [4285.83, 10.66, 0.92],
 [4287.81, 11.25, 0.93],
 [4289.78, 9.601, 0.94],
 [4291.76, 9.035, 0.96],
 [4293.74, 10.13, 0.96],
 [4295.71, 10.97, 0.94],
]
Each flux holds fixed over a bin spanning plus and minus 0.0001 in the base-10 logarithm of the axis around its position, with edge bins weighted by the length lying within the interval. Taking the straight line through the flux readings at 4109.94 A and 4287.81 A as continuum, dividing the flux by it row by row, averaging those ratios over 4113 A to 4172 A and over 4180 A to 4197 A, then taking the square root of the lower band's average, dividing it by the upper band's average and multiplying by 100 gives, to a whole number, 105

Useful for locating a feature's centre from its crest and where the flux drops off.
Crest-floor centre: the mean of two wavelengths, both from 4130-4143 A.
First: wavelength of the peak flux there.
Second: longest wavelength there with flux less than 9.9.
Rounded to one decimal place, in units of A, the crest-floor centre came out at 4137.5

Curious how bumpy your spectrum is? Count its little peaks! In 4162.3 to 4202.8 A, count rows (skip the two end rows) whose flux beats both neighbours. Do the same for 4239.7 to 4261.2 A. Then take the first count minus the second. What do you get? 5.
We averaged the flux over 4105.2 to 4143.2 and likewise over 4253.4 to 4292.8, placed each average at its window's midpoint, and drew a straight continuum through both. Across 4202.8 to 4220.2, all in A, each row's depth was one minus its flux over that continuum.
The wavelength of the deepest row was 4203.73 A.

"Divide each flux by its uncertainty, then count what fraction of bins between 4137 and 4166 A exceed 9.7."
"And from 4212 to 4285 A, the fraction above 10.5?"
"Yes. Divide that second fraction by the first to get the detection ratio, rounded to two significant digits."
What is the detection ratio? 1.0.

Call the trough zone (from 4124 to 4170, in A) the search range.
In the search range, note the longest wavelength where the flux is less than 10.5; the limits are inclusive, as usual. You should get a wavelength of 4167.11 A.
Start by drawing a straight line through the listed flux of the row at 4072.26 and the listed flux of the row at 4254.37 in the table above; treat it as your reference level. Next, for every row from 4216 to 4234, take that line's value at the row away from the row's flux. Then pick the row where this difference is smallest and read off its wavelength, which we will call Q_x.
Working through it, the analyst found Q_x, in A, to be 4227.03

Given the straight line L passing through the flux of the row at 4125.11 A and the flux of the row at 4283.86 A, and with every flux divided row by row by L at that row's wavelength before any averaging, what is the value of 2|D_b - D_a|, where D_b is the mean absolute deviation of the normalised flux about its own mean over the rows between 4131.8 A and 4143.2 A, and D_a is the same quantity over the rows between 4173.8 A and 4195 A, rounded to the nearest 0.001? 0.036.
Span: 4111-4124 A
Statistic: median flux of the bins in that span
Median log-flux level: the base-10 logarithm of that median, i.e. 1.04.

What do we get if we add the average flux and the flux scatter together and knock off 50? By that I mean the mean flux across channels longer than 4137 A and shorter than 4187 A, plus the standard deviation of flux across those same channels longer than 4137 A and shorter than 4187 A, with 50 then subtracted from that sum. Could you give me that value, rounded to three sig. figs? -38.4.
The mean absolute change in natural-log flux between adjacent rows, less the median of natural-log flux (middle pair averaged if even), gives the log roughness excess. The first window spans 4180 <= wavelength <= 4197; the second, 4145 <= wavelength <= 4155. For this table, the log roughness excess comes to -2.21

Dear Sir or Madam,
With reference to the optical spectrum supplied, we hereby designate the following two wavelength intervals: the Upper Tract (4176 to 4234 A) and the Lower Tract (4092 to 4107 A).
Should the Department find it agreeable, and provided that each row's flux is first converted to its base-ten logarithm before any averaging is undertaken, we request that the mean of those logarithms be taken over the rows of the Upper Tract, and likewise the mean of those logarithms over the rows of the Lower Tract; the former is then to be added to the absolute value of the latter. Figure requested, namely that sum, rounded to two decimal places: 1.98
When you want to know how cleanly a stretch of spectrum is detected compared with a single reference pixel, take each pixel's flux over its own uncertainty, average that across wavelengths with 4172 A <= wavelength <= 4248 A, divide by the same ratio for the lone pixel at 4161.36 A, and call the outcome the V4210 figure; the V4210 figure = 0.96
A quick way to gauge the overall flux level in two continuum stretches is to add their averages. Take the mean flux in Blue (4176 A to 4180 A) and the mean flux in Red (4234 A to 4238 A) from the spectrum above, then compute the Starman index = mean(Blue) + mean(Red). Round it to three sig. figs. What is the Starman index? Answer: 20.2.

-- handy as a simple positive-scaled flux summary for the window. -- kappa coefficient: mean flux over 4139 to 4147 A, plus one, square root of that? 3.33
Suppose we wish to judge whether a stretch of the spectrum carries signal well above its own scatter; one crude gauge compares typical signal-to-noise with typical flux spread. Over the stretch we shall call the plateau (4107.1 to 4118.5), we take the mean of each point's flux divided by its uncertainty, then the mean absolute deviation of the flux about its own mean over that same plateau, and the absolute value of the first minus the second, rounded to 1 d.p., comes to 8.9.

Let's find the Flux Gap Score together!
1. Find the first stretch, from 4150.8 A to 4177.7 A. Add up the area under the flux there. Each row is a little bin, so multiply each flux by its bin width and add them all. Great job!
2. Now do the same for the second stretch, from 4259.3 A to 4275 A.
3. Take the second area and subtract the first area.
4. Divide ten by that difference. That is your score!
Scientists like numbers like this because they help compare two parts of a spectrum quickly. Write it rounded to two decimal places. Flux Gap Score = -0.08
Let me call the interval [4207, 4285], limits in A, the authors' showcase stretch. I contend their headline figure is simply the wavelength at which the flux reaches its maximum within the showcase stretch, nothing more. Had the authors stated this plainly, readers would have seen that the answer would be 4223.14 A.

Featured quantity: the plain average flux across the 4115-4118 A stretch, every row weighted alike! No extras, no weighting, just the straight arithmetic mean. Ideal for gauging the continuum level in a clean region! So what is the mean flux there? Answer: 10.5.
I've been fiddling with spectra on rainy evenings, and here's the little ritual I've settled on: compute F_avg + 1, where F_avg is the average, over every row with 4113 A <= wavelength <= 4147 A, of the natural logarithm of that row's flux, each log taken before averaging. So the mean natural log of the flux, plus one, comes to 3.34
